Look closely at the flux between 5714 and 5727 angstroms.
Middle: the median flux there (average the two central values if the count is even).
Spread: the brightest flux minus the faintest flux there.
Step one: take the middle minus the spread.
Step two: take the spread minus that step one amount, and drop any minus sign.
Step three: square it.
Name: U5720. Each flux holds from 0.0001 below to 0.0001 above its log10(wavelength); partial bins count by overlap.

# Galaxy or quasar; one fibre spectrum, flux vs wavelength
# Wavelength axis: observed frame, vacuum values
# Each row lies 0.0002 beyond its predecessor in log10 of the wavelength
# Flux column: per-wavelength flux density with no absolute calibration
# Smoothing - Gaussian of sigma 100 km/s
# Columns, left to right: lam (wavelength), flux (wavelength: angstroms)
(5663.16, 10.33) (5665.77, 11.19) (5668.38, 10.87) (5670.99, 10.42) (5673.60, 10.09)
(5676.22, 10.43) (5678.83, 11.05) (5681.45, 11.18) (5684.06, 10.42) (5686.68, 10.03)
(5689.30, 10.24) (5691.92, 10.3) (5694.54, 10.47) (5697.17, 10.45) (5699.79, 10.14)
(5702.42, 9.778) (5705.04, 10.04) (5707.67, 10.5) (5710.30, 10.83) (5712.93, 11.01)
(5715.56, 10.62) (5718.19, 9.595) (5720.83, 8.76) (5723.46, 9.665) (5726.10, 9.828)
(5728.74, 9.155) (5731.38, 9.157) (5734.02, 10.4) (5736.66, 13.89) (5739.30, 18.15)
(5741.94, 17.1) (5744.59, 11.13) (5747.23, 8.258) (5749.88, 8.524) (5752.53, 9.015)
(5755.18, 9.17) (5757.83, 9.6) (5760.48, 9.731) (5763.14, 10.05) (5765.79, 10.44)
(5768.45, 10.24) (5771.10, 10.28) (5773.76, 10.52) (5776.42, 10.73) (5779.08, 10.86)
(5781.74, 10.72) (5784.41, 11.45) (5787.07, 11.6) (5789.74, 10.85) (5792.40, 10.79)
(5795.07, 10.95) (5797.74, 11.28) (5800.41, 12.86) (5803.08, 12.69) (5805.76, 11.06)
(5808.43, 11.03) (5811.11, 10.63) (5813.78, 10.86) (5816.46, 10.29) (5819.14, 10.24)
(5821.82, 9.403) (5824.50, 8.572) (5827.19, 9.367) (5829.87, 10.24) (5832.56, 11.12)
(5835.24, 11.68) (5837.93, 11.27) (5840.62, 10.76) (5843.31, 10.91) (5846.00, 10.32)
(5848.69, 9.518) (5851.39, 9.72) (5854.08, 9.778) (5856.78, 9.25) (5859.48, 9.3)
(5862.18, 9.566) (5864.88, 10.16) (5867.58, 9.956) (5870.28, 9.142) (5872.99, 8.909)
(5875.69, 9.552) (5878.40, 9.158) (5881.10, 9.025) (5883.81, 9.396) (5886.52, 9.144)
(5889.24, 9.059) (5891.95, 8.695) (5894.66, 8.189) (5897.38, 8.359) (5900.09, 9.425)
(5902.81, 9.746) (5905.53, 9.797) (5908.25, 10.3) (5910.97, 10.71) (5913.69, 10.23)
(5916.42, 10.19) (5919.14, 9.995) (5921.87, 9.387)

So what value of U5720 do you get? 35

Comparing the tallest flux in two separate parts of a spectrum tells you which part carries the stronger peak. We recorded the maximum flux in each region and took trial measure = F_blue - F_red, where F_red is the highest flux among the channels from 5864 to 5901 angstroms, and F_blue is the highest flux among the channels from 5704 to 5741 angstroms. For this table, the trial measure 8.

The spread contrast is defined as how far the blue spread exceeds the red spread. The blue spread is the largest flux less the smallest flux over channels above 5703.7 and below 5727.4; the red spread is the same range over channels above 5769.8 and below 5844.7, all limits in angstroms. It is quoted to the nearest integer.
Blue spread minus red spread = -2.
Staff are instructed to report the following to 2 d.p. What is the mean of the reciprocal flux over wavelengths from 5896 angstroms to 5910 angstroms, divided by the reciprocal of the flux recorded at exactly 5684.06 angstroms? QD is 1.10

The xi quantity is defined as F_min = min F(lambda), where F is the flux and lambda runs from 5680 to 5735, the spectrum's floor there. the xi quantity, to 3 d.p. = 8.760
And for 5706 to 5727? 8.760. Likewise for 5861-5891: 8.909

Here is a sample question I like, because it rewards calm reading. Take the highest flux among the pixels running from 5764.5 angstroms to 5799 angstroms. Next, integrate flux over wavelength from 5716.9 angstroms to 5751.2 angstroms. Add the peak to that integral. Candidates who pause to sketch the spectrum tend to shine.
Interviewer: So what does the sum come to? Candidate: 391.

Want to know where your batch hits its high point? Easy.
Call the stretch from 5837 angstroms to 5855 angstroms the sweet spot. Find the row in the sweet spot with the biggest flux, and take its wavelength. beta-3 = 5837.93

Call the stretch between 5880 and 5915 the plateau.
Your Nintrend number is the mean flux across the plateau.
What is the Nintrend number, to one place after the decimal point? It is 9.4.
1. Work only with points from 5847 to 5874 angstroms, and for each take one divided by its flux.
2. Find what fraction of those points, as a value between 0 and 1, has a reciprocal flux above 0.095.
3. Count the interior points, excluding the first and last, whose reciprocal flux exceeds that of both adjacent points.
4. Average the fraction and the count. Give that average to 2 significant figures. 1.0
